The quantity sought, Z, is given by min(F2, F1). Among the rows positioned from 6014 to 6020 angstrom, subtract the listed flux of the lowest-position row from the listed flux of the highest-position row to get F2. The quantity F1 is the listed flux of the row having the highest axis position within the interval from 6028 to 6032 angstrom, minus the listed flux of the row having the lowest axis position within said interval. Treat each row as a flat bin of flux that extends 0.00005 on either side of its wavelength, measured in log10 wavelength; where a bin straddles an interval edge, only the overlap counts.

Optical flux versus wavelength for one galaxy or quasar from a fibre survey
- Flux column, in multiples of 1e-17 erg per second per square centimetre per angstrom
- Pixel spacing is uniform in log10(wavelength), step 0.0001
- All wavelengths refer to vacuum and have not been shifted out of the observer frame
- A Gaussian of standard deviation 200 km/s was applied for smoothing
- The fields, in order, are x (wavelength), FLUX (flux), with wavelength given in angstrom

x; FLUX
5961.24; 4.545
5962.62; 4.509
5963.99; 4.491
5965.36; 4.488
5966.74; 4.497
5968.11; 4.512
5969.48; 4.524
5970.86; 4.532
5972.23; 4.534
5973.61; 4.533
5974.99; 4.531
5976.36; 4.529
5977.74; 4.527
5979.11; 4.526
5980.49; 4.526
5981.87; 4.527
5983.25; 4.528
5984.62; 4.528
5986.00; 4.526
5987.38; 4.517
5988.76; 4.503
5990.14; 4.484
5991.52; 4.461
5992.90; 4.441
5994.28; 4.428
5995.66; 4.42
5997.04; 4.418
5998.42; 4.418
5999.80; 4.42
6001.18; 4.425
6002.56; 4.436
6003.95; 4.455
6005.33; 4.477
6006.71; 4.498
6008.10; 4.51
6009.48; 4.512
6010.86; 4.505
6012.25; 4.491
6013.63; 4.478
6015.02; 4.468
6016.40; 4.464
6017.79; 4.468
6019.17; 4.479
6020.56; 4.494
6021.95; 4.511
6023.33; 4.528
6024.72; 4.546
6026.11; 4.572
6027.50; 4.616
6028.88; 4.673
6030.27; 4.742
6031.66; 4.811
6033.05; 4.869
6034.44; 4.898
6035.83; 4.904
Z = 0.011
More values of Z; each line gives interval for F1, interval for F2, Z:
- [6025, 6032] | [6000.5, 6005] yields 0.030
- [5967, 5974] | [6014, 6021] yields 0.021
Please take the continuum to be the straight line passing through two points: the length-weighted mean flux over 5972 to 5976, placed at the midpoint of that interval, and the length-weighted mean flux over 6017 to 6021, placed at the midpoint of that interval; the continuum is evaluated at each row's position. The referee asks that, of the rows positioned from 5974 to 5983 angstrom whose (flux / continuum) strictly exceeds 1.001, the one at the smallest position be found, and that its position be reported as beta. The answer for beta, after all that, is 5980.49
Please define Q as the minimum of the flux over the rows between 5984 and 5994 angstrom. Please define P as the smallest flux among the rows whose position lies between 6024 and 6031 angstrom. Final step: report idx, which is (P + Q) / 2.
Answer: 4.49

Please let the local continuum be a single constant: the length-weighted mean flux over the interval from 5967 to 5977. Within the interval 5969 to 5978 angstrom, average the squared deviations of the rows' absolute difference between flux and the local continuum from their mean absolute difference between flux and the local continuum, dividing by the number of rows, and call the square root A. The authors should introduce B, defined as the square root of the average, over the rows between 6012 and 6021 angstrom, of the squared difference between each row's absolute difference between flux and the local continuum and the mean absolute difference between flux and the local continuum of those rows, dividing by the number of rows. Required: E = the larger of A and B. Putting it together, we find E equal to 0.011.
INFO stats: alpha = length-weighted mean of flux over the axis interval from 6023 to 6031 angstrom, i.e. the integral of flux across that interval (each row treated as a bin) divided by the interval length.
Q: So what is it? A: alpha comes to 4.62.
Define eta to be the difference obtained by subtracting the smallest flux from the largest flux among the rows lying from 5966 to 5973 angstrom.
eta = 0.04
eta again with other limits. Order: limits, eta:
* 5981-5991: 0.04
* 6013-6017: 0.01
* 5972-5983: 0.01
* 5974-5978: 0.00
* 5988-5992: 0.04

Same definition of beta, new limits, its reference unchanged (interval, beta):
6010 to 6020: 6010.86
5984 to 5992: 5984.62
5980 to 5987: 5980.49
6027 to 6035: 6027.50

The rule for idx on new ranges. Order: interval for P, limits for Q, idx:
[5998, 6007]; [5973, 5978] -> 4.47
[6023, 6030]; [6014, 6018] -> 4.50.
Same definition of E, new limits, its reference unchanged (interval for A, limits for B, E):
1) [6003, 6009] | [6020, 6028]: 0.028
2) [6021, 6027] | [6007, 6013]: 0.015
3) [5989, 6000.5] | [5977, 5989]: 0.023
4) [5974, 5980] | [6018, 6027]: 0.017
